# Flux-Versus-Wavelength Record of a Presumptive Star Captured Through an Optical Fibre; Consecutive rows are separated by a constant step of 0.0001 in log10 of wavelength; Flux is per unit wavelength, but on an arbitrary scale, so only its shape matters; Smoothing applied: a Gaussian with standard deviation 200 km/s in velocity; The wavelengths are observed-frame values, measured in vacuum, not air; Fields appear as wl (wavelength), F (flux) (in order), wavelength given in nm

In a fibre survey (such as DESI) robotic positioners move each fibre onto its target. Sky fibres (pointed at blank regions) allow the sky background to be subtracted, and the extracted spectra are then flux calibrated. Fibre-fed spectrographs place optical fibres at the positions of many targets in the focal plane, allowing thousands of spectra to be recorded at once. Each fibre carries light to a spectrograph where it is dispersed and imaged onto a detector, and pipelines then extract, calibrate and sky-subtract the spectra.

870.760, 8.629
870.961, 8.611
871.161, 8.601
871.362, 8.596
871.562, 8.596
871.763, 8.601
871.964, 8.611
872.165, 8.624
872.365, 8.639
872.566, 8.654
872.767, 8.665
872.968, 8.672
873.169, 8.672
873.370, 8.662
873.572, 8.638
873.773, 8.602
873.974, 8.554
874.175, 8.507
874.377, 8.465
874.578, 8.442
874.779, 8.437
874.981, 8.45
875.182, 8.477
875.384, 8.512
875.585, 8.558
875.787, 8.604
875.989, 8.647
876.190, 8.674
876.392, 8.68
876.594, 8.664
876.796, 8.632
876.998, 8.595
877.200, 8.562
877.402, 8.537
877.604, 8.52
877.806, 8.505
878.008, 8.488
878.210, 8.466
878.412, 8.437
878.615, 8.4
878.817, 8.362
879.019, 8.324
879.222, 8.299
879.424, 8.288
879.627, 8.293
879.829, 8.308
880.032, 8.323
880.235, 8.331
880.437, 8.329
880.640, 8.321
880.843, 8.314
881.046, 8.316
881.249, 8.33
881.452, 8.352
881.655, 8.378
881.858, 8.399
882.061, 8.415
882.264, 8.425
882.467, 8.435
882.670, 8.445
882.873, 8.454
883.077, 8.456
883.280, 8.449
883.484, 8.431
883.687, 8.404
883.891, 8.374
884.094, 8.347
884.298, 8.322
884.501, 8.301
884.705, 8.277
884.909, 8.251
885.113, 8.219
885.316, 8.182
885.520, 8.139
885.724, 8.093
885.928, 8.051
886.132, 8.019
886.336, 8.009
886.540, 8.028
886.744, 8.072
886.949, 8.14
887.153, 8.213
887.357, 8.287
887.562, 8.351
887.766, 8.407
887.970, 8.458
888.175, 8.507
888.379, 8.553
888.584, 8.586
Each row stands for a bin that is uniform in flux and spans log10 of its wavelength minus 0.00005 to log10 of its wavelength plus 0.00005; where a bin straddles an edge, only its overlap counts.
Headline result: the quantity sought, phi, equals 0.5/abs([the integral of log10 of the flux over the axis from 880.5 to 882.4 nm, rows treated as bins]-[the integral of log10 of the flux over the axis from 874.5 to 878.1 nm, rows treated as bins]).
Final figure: 0.31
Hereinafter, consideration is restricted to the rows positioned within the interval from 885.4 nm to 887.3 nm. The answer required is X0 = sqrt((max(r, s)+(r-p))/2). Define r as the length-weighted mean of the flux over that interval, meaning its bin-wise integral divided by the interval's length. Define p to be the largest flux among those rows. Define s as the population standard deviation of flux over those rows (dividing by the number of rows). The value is 2.00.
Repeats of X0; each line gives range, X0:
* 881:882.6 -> 2.04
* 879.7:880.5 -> 2.04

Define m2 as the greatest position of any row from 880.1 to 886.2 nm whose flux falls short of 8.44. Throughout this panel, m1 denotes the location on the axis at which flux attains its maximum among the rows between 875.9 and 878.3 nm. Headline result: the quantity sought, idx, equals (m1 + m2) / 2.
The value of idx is 881.26 nm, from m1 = 876.392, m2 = 886.132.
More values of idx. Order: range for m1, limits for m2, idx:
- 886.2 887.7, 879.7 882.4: 884.91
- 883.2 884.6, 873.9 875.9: 879.03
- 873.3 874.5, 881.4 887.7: 880.47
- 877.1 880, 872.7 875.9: 875.99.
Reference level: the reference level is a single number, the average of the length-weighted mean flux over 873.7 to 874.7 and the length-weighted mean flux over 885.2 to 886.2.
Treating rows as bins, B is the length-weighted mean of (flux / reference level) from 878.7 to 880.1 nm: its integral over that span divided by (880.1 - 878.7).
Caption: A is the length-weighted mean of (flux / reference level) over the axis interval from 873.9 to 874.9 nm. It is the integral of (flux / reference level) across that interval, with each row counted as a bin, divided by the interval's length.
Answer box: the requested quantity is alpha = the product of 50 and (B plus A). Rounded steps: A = 1.020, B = 1.00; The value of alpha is 101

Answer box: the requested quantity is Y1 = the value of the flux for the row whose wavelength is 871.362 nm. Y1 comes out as 8.596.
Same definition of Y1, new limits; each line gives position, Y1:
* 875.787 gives 8.604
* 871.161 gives 8.601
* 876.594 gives 8.664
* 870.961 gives 8.611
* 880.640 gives 8.321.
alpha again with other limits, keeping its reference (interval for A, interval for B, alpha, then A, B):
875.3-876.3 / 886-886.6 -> 100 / 1.035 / 0.97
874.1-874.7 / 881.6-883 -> 102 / 1.019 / 1.01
